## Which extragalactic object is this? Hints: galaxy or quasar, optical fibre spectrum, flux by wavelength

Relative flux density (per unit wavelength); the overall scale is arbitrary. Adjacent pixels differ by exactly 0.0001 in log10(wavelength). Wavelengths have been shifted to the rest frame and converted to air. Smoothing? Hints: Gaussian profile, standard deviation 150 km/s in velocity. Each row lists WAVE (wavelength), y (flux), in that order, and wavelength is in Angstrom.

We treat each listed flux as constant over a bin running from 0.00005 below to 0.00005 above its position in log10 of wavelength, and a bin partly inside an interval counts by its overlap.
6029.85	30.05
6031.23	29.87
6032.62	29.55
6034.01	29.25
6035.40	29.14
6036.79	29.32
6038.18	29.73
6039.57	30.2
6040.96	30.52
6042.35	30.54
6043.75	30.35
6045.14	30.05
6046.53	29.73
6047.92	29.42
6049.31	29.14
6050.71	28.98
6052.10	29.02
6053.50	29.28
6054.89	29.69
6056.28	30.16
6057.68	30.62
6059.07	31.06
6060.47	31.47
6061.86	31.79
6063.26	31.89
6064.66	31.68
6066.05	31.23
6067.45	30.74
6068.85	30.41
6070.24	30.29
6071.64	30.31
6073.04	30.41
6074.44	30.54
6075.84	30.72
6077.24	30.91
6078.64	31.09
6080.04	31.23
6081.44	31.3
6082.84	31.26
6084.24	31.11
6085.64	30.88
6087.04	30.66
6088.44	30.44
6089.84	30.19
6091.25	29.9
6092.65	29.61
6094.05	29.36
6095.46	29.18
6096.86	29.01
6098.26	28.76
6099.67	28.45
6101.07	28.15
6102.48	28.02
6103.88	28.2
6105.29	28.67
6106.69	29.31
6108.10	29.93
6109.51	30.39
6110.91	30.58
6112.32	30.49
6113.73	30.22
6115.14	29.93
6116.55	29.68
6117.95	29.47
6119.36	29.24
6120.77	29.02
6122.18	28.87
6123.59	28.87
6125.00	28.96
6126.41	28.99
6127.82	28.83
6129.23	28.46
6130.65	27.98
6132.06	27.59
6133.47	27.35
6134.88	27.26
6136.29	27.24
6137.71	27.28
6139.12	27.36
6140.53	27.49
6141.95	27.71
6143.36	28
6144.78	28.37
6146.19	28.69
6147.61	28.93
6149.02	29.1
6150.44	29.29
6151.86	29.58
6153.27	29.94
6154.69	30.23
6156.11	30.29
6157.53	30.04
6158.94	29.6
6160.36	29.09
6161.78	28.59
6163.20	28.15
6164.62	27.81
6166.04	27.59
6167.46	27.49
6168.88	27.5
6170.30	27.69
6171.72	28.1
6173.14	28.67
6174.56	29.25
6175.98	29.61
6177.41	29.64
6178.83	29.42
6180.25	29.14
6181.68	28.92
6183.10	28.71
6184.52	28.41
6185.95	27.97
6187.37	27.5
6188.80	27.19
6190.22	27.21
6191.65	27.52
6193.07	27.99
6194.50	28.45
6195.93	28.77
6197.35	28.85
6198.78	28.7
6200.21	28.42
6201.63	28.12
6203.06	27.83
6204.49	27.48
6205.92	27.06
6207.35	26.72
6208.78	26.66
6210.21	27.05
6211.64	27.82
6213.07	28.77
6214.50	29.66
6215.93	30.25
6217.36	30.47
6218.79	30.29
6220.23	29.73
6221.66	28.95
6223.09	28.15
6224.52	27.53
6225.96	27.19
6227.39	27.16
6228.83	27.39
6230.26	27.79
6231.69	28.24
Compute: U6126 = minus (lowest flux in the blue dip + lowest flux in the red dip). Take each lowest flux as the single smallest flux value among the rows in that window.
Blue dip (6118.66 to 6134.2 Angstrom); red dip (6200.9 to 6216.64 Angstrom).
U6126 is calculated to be -54.0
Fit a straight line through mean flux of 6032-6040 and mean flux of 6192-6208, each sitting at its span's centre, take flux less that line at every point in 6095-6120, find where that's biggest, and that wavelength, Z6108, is 6110.91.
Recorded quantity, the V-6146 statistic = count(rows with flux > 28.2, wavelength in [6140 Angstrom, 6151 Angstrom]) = 5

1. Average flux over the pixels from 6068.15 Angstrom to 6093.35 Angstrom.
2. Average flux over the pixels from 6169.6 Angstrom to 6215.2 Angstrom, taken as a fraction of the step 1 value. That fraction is 0.92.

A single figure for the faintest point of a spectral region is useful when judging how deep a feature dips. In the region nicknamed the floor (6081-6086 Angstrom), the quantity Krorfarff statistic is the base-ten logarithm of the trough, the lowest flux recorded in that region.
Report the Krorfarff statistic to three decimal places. 1.490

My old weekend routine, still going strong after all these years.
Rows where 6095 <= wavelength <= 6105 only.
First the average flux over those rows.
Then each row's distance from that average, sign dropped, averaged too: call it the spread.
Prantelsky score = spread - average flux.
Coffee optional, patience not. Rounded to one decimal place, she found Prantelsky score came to -28.2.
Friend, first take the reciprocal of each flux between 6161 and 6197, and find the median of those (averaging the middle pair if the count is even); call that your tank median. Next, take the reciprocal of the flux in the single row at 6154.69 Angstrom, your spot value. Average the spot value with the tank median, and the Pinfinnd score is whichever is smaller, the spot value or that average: 0.0331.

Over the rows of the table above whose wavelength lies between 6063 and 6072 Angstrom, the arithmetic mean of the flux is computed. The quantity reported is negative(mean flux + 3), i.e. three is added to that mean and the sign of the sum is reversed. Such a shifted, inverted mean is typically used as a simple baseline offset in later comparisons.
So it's -33.9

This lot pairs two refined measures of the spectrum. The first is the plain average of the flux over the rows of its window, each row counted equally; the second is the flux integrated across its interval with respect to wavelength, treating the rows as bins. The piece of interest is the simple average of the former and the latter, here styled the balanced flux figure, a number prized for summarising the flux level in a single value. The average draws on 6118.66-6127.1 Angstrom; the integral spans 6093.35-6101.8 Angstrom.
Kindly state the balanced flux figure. 136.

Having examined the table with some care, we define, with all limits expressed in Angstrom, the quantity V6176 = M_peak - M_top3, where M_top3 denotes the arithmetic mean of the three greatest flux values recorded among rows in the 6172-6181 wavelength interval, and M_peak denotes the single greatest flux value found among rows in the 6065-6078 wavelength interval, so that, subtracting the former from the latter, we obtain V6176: 1.7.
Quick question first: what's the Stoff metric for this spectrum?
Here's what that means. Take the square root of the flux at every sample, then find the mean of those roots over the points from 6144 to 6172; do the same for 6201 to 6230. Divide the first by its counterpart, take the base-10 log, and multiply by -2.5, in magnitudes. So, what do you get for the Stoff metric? -0.01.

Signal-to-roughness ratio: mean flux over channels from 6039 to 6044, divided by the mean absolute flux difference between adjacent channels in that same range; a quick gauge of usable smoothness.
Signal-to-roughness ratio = 172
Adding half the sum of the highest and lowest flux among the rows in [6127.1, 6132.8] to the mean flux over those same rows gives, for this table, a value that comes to 56.4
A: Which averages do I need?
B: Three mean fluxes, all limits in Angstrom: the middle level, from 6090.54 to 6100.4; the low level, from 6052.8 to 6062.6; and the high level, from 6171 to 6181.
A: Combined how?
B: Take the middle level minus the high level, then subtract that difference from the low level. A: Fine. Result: 30.5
